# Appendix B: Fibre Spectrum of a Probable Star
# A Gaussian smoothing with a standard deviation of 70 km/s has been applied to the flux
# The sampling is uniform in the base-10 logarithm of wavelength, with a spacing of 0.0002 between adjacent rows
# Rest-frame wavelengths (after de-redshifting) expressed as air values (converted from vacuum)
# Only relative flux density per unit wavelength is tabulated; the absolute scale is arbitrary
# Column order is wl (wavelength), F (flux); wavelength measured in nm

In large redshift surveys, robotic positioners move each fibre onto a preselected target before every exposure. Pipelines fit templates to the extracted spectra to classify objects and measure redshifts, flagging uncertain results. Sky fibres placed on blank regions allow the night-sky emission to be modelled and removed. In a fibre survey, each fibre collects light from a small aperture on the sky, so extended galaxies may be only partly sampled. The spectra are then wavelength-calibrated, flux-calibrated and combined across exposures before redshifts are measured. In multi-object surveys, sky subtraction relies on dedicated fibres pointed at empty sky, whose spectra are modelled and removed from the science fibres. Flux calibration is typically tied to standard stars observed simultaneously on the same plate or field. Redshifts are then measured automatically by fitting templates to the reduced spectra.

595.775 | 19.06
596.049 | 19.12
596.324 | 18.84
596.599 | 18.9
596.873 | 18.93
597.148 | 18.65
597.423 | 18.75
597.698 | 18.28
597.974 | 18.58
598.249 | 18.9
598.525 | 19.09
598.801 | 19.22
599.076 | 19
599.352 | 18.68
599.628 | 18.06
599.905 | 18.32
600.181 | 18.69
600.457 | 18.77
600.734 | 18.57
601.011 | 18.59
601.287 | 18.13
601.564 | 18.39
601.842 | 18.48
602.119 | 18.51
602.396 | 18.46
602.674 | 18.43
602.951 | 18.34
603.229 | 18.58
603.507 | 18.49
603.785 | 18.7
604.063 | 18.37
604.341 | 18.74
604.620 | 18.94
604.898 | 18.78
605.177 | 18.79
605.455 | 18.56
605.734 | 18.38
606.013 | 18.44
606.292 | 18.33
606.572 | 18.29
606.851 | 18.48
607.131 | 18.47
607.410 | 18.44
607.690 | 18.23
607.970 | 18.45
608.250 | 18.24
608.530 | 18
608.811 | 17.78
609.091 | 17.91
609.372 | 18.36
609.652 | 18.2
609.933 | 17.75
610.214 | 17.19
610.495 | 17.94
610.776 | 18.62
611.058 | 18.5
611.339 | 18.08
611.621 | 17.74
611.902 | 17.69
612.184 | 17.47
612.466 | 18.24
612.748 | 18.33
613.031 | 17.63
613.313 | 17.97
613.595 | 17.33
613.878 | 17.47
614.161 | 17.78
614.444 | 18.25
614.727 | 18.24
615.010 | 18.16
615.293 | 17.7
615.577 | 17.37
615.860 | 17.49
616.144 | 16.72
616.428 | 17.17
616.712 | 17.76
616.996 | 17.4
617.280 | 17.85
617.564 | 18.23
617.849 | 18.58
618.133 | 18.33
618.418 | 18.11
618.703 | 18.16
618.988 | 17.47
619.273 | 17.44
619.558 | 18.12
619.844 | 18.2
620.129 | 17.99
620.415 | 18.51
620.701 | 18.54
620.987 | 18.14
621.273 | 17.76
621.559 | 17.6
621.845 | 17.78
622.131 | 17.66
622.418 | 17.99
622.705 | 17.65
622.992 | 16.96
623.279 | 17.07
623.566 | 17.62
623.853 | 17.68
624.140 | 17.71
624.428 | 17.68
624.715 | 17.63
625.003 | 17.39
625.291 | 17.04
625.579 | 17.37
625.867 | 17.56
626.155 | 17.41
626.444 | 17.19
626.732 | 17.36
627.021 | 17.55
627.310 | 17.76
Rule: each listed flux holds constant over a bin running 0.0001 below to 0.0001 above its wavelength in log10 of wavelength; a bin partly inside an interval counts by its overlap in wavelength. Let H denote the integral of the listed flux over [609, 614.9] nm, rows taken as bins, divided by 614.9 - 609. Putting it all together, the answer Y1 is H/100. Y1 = 0.179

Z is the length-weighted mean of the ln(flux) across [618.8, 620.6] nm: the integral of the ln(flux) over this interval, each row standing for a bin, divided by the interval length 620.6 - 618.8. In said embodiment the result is 2.89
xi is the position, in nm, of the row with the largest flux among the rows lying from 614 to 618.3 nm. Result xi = 617.849 nm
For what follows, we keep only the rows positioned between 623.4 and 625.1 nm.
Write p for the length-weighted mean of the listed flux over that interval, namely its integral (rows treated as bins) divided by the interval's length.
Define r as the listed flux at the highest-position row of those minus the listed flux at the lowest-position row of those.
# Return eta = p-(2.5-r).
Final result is 14.9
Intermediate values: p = 17.6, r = -0.2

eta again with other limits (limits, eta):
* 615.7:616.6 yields 14.3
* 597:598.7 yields 16.7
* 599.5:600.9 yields 16.5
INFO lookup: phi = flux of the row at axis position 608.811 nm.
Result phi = 17.78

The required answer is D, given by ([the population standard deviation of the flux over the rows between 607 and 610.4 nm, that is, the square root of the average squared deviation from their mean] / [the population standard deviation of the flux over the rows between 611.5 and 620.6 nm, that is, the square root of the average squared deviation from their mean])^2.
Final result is 0.73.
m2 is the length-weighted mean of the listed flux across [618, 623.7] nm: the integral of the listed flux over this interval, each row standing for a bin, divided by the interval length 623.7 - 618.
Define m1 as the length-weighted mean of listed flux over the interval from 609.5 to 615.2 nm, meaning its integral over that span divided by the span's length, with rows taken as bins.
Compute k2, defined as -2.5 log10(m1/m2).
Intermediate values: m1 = 17.9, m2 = 17.9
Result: 0.00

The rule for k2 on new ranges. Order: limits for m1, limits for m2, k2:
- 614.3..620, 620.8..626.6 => -0.02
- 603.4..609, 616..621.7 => -0.03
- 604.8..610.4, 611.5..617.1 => -0.03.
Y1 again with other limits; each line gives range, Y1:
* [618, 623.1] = 0.179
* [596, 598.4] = 0.188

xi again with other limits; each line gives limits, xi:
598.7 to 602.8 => 598.801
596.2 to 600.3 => 598.801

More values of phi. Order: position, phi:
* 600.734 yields 18.57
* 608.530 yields 18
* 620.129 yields 17.99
